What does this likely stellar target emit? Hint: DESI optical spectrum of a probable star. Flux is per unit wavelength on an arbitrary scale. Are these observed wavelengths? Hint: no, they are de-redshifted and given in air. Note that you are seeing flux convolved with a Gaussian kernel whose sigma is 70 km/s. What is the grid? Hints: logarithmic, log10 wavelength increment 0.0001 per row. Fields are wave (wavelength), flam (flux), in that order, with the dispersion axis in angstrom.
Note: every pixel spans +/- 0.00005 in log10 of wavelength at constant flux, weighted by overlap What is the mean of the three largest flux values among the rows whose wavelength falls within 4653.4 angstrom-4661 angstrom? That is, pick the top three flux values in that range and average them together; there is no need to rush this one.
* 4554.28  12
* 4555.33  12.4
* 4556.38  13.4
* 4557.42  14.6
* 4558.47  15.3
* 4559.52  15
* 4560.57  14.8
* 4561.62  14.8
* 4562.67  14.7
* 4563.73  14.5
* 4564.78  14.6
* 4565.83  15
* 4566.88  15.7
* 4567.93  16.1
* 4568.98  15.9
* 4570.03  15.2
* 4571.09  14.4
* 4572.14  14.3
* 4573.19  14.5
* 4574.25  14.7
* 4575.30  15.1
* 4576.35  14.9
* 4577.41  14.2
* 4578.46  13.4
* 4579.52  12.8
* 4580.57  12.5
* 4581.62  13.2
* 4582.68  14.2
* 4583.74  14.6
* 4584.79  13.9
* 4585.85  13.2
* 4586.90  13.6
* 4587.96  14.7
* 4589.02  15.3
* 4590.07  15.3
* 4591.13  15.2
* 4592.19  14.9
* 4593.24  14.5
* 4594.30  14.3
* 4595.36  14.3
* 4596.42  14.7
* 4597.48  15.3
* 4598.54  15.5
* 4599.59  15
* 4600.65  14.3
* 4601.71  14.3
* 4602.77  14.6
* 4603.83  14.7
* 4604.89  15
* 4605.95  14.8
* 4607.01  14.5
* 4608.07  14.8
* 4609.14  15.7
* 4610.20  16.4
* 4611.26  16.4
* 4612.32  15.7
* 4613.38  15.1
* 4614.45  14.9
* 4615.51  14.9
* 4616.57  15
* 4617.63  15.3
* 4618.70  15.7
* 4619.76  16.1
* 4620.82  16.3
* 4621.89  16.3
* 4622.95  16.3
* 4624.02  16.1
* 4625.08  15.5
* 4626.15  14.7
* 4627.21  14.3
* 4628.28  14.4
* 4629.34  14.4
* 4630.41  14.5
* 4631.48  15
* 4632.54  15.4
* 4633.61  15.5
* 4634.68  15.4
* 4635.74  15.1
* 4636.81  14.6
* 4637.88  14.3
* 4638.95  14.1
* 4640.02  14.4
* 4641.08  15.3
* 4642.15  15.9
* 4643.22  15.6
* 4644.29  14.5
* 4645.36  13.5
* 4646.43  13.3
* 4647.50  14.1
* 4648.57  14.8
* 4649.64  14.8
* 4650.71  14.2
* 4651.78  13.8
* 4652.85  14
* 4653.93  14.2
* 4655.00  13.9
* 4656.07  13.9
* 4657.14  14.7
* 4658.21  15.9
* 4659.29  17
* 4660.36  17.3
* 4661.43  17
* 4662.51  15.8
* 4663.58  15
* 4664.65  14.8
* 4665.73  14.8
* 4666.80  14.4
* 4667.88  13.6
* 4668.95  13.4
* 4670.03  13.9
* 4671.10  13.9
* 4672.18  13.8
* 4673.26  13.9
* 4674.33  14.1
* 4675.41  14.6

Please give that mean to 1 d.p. 16.7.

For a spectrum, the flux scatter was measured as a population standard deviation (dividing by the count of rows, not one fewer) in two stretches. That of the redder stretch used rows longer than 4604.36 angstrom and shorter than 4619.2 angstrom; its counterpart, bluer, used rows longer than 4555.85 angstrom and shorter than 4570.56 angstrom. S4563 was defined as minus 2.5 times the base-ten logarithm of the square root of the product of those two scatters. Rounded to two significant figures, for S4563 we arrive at 0.54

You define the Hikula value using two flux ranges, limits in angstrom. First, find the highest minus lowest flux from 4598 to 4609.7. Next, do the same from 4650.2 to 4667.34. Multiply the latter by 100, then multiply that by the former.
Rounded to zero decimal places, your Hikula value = 490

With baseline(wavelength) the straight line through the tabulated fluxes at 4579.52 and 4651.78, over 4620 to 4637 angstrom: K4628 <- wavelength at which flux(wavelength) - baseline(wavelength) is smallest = 4627.21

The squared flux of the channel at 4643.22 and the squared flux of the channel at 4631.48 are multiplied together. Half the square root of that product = 117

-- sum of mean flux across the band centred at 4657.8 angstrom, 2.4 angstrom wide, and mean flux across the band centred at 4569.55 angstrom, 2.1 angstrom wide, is 30.9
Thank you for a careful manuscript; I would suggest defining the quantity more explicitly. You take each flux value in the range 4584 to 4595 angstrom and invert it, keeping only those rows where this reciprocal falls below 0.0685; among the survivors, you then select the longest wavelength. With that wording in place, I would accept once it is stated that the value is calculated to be 4592.19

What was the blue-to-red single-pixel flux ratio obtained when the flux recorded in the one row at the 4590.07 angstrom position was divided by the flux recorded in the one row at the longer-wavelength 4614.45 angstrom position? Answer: 1.03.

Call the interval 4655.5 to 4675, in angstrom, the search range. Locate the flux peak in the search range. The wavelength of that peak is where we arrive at 4660.36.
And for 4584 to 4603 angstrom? 4598.54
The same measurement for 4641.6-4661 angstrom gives 4660.36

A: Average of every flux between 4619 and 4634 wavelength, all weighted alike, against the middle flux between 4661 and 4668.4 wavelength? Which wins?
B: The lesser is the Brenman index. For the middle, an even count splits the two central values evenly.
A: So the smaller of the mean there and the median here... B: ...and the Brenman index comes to 14.80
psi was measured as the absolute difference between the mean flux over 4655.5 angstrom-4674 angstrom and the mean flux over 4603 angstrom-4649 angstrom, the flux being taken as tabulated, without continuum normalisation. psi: 0.20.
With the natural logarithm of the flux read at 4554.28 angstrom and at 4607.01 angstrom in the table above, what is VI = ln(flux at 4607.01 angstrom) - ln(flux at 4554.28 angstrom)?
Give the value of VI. 0.19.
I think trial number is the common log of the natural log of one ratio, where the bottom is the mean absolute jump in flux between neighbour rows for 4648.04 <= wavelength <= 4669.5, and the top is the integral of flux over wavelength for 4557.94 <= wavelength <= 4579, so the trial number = 0.812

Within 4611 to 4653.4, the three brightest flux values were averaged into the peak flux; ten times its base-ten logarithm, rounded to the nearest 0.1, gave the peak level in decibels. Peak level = 12.1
